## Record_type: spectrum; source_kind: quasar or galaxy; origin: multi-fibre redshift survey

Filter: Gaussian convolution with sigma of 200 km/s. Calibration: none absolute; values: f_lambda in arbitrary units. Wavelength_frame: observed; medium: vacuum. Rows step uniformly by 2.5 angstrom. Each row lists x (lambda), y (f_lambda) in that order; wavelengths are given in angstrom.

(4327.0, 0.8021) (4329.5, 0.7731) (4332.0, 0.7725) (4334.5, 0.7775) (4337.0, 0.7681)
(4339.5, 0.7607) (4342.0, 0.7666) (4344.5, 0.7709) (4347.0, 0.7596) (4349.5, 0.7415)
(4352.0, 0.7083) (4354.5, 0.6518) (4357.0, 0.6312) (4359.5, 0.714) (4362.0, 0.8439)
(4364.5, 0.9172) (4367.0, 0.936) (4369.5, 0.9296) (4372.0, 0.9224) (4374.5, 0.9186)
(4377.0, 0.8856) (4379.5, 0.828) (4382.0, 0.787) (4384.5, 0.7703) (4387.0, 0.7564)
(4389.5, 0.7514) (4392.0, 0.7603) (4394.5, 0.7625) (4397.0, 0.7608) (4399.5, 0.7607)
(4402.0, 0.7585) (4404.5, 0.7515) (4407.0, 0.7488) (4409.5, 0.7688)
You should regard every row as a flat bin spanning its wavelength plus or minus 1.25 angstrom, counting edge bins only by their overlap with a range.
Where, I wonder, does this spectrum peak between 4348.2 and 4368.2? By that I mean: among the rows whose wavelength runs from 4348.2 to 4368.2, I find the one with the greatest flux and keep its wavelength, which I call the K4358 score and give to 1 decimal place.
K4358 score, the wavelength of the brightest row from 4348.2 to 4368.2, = 4367.0 angstrom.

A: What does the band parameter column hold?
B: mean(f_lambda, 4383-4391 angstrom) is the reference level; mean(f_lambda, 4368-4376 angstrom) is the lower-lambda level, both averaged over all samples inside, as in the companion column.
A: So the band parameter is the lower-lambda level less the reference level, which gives 0.16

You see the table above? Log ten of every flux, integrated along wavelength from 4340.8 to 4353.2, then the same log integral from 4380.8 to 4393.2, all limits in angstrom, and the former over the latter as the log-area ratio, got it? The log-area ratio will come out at 1.1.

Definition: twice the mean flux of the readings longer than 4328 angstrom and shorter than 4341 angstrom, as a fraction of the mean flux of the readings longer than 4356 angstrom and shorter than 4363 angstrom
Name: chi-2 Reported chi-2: 2.11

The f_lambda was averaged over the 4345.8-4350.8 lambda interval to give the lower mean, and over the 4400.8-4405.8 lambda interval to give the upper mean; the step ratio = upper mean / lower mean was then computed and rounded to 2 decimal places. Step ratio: 1.01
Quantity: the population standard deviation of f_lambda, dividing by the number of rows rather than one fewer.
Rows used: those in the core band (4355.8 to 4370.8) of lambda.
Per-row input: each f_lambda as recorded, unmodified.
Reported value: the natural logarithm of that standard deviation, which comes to -2.1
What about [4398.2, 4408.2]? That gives -5.3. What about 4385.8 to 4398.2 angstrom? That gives -5.5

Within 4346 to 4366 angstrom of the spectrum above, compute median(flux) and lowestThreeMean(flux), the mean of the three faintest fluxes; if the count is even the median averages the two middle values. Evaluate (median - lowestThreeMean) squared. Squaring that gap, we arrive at 0.0041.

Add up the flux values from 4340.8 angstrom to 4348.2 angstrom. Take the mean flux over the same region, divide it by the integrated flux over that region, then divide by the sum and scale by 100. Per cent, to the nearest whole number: 6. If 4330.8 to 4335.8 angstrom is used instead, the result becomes 13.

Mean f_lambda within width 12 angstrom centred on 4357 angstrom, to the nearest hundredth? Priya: 0.71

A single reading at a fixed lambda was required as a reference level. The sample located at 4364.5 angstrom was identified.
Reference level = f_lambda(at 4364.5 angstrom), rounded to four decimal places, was 0.9172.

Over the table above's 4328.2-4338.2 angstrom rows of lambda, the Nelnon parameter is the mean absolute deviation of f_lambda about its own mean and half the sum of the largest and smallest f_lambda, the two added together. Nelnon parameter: 0.78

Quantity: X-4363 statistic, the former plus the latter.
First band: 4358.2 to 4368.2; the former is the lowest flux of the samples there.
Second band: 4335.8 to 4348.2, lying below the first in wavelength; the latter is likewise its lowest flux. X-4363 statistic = 1.47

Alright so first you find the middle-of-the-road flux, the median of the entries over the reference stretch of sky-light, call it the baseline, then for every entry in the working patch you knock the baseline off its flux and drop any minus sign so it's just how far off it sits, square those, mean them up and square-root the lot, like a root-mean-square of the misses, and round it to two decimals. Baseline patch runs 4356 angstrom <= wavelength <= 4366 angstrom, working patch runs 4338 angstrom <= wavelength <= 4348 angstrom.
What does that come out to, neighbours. 0.02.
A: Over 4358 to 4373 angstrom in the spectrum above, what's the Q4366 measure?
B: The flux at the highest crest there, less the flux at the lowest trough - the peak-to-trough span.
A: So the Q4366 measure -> 0.22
